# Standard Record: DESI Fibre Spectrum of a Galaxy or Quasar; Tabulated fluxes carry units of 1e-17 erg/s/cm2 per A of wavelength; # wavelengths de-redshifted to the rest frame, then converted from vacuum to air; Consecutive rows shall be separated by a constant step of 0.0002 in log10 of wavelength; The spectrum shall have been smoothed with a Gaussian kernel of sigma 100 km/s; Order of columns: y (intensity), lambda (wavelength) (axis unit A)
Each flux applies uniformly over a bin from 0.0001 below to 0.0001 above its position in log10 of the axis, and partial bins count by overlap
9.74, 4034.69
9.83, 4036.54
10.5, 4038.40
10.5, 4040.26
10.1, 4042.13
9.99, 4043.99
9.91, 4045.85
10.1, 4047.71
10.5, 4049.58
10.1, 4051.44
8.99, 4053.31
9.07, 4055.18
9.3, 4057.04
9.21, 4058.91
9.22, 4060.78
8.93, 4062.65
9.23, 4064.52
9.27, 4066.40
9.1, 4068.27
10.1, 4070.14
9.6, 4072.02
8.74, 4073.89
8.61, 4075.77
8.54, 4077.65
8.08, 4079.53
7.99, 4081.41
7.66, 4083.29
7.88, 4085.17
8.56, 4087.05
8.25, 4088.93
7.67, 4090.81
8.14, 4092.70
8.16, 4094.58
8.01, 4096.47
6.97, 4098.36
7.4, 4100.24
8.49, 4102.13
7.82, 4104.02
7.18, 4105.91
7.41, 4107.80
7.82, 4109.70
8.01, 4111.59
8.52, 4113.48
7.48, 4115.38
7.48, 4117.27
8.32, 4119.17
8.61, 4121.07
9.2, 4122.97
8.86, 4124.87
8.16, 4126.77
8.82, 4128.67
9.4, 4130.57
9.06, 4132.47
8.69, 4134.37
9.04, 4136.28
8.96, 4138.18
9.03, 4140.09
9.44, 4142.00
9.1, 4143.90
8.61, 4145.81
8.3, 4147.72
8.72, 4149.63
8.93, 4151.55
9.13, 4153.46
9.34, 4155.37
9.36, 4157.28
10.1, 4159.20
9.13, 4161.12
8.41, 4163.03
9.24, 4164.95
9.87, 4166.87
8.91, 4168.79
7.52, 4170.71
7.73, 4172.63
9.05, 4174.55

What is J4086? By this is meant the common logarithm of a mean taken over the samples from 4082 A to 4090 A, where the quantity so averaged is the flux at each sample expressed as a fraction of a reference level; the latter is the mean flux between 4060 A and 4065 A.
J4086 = -0.052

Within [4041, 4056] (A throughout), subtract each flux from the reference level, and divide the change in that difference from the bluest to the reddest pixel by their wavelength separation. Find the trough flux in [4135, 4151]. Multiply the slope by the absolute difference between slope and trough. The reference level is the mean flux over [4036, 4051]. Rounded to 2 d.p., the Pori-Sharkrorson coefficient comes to 0.65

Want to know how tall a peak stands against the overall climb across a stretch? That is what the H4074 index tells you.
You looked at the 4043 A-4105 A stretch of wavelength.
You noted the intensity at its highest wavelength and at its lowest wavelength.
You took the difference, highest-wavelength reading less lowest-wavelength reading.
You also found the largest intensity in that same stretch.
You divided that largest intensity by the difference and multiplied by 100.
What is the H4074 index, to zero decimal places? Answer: -484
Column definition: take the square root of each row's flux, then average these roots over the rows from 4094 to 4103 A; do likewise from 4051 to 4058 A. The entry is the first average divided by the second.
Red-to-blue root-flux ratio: 0.91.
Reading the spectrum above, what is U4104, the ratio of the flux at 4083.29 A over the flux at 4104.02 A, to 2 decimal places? 0.98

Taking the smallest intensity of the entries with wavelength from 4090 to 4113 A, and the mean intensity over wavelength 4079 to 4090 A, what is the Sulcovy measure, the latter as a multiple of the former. 1.2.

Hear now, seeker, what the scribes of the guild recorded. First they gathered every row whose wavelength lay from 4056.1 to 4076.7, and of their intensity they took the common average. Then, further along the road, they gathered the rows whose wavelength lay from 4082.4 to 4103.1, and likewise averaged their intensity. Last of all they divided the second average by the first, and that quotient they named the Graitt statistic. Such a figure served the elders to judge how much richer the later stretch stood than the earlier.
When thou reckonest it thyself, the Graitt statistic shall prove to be 0.86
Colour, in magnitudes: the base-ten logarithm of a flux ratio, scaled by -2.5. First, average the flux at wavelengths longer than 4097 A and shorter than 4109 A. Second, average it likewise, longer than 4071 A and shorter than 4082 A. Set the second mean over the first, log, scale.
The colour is -0.14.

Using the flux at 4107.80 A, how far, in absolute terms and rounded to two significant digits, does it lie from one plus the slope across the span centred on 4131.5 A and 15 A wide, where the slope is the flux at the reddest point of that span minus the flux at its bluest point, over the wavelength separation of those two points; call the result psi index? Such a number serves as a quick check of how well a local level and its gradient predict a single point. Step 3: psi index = 6.4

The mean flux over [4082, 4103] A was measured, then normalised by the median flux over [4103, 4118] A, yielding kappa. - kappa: 1.04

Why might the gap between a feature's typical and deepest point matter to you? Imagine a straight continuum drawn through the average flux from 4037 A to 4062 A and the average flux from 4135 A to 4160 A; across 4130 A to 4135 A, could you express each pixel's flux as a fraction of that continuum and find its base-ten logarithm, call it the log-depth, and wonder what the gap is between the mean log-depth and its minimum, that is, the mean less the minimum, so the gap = 0.017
